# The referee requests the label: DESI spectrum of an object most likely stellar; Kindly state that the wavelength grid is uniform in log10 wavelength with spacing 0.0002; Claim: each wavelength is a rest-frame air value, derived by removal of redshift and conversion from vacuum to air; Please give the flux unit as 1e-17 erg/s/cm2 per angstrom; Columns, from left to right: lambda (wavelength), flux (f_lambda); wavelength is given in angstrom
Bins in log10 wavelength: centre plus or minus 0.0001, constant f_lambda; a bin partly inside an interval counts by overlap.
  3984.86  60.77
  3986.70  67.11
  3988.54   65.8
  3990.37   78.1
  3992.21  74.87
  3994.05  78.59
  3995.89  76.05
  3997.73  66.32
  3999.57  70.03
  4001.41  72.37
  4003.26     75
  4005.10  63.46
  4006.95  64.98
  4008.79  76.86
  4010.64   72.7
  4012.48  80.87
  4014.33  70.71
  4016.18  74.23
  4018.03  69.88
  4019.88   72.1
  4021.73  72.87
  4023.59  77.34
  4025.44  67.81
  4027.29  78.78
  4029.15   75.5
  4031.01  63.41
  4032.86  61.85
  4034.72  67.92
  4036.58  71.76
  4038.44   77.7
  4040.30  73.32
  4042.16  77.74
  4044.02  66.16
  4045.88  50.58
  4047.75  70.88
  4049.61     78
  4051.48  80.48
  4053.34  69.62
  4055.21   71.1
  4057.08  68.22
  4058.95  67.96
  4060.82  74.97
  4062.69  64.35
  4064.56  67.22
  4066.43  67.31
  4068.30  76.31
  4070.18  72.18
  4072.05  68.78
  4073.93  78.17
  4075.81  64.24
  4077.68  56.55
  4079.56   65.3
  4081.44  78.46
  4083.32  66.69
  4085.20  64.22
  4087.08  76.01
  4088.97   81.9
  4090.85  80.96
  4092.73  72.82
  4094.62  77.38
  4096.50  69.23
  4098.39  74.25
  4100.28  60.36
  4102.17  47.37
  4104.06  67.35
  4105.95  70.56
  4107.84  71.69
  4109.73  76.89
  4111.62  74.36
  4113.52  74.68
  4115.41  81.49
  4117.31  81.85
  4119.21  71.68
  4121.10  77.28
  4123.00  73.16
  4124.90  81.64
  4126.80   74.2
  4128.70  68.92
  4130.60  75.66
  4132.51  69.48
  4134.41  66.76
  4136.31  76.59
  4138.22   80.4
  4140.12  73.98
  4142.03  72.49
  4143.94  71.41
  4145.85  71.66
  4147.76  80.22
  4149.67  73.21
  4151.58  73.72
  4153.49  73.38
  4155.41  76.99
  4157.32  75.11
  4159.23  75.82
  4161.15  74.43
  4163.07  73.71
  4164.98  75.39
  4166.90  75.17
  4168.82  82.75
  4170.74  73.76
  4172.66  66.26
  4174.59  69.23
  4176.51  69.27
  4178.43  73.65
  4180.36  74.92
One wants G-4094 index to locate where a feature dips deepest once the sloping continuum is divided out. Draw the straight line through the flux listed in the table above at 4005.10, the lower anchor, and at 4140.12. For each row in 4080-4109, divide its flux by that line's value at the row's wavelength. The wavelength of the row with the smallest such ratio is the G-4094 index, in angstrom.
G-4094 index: 4102.17 angstrom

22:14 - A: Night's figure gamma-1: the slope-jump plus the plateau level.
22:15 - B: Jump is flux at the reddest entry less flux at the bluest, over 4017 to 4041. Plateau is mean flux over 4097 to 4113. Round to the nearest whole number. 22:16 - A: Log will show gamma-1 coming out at 71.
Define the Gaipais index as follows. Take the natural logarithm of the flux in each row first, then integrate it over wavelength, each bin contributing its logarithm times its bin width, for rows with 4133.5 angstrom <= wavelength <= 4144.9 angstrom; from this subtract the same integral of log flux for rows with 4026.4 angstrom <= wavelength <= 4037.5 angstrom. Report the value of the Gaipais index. 1.9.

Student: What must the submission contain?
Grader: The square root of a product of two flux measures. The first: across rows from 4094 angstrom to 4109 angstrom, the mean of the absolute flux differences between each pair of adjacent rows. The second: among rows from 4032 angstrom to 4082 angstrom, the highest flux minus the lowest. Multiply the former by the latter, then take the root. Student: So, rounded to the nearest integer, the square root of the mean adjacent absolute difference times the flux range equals 17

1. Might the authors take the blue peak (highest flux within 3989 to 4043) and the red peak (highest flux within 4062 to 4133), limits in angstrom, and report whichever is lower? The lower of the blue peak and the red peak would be 80.9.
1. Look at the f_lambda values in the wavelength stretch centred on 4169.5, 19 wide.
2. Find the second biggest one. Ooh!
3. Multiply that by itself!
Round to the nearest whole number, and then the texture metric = 5684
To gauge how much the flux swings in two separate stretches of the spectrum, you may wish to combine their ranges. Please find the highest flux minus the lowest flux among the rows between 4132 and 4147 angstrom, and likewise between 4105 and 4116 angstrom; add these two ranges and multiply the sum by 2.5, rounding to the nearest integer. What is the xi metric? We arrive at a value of 61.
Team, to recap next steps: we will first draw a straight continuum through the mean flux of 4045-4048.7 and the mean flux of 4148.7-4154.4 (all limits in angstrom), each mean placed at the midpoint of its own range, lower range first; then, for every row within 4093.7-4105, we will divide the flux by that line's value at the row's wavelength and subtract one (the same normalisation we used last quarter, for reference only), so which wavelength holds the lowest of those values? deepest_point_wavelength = 4102.17 angstrom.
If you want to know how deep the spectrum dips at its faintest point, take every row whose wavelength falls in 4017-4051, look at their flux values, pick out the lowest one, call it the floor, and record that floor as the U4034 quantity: 50.58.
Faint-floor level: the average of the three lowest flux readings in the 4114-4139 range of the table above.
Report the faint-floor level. 68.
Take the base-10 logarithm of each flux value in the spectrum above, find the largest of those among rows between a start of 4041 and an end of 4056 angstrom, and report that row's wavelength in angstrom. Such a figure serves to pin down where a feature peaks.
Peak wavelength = 4051.48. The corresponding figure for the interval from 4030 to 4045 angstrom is 4042.16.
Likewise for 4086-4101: 4088.97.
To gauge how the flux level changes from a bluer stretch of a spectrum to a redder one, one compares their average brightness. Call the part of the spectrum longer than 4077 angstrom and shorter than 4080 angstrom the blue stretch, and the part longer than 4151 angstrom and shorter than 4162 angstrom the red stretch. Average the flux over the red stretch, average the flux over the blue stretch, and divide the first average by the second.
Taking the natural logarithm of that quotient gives 0.21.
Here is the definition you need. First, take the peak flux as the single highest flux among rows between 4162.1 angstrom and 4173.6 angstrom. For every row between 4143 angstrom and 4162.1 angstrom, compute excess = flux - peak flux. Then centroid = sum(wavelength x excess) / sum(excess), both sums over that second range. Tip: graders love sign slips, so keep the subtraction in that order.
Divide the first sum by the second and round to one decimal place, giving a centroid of 4152.1 angstrom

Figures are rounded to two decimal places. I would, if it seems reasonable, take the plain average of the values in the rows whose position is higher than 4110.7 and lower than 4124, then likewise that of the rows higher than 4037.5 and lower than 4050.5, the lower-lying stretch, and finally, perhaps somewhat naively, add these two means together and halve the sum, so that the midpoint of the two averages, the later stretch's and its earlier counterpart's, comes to 73.49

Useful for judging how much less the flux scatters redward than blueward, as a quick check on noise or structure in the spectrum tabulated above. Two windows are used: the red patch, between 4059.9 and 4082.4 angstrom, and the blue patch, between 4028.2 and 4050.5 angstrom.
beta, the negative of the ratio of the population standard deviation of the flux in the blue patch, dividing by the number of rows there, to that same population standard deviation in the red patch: -1.2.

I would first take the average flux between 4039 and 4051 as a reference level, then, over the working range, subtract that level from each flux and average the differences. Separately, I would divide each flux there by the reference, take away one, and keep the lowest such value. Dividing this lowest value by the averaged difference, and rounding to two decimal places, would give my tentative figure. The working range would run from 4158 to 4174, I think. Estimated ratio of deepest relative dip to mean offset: -0.01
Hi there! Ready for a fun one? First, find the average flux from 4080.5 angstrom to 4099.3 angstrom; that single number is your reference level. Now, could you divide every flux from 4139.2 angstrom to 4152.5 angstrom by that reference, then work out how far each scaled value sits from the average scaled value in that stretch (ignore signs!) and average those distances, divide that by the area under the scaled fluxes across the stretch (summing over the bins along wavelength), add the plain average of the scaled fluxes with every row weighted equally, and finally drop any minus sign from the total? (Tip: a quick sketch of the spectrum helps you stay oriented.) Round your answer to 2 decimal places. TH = 1.00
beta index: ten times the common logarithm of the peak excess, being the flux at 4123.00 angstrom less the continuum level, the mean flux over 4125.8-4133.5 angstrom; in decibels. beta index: 0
